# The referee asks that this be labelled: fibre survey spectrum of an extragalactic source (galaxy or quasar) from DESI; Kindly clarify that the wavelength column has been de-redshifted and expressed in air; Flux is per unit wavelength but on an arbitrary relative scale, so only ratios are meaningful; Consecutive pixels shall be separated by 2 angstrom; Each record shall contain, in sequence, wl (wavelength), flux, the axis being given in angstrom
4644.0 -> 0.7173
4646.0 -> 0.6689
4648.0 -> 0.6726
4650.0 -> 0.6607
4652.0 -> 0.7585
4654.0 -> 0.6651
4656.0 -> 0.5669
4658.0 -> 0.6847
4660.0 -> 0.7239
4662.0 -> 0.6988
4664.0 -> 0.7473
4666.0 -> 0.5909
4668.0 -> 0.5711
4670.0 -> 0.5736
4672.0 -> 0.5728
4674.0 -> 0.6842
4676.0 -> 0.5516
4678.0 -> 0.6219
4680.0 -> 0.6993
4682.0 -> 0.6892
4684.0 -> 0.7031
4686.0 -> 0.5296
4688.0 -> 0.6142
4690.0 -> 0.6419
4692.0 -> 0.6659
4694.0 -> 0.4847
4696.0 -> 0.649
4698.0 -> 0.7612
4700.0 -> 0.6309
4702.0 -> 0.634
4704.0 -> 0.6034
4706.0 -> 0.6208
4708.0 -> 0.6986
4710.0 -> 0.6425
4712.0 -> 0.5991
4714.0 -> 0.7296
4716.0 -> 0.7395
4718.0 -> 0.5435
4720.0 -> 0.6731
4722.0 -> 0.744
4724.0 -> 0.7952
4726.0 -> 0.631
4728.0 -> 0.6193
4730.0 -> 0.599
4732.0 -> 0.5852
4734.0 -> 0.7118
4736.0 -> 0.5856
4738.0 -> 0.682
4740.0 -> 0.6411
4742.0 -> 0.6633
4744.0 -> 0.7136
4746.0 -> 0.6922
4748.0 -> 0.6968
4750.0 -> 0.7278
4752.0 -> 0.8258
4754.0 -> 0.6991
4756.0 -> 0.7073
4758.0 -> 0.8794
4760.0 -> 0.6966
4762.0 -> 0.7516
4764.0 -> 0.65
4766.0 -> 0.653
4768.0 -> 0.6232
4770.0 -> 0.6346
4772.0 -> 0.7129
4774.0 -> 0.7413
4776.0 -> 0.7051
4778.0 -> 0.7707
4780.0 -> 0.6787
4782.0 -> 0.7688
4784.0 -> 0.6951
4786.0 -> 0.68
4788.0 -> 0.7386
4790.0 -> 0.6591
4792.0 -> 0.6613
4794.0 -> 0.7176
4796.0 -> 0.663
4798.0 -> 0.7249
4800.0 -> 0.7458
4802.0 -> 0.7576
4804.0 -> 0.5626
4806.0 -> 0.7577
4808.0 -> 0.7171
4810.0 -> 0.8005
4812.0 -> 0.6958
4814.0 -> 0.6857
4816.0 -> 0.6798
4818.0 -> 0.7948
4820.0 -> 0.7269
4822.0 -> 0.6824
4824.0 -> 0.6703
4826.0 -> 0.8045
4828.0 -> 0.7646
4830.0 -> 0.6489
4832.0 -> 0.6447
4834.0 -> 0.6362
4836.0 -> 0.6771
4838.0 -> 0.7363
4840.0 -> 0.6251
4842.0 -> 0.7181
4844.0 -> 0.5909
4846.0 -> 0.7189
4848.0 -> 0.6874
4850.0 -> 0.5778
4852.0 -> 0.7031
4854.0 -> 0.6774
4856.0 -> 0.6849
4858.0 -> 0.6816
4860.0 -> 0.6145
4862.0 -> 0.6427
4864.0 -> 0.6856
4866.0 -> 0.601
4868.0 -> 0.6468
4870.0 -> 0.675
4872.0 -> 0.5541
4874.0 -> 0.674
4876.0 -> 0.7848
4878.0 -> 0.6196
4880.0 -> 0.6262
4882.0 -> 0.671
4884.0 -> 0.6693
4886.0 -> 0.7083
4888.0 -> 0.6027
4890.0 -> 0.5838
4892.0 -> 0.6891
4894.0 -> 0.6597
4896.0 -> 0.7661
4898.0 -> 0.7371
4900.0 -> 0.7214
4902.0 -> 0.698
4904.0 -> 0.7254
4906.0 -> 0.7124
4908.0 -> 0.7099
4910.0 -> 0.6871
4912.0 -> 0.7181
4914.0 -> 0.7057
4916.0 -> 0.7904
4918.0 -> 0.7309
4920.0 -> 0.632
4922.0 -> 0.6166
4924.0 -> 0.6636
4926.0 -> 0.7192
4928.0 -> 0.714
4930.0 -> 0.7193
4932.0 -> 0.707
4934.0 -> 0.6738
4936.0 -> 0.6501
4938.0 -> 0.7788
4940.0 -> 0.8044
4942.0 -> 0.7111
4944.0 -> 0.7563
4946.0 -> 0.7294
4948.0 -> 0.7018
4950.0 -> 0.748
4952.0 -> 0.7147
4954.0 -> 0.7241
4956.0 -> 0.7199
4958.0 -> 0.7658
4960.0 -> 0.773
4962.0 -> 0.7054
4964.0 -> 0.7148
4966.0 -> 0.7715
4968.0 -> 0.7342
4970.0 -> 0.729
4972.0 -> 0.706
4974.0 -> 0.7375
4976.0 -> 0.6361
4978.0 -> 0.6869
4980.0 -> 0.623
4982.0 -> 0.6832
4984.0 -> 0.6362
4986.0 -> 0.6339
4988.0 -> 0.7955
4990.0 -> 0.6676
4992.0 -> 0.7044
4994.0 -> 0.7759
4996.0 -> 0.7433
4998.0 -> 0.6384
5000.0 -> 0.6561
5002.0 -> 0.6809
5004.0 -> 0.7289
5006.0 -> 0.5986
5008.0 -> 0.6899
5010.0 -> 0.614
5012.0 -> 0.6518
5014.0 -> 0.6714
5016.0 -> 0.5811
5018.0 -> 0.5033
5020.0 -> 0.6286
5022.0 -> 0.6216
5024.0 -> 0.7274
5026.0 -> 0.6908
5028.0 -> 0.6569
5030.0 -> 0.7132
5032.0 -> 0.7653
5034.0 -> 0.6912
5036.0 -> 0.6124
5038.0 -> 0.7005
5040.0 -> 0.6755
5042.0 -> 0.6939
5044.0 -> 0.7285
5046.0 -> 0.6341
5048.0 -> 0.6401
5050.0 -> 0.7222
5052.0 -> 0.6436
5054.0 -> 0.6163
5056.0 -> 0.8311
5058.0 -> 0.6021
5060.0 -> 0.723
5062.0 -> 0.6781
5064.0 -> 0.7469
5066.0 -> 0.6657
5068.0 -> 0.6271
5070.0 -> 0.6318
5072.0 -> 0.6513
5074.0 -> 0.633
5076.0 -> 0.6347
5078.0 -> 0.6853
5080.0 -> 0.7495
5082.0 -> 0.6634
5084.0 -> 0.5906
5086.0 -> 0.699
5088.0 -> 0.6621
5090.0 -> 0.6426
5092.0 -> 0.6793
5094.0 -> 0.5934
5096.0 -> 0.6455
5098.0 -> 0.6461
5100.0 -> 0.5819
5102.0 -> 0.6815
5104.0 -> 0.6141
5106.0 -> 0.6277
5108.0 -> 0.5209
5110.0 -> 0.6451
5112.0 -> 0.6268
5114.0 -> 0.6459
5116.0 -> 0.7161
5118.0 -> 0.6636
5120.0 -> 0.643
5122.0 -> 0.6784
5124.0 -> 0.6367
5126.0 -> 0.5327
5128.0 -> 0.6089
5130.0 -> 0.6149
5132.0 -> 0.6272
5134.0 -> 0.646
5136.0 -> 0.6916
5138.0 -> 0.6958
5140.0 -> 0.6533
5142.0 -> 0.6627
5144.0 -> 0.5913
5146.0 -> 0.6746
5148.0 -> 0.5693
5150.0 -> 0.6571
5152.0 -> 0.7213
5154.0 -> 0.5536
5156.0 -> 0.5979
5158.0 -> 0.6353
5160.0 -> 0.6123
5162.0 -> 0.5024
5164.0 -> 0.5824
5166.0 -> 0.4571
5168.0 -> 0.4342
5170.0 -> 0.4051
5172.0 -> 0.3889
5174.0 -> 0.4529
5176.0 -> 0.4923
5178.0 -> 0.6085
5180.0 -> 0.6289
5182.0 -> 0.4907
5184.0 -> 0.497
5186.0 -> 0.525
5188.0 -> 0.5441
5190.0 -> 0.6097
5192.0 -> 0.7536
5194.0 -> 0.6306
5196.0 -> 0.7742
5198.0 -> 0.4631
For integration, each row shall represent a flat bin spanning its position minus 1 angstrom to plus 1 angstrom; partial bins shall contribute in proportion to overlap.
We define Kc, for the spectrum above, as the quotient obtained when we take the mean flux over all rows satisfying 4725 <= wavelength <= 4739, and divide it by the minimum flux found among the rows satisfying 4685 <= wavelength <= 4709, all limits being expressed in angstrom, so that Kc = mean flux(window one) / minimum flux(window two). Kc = 1.30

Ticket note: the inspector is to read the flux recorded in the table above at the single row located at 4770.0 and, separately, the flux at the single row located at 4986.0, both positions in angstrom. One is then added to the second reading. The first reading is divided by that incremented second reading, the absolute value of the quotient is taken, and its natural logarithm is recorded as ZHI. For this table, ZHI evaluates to -0.946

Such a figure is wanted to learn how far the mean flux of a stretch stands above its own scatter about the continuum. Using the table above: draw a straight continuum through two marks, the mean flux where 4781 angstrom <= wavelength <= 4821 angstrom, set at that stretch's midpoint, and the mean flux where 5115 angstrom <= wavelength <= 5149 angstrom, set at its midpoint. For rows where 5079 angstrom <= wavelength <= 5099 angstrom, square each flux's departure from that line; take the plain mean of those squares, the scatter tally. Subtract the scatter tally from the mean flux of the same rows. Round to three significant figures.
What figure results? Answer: 0.655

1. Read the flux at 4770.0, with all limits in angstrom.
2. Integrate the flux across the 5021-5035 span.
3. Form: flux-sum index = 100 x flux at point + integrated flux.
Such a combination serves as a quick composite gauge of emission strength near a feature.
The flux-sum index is 73.2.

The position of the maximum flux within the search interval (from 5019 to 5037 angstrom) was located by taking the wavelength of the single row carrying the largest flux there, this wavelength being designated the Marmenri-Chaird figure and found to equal 5032.0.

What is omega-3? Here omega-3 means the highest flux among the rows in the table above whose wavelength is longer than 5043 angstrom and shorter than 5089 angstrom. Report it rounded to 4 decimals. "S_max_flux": 0.8311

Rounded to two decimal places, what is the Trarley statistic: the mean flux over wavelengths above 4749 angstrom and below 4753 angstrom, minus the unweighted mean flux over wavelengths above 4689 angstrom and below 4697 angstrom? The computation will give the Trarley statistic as 0.17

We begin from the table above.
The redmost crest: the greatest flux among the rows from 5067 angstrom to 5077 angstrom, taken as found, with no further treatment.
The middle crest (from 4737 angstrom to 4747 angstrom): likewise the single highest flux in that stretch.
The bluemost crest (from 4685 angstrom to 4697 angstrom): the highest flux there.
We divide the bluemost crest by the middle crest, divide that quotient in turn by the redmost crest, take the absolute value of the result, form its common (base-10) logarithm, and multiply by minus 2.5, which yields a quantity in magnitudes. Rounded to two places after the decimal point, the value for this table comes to -0.39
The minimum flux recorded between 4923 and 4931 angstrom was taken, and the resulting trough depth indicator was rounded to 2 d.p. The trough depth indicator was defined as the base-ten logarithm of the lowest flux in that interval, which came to -0.18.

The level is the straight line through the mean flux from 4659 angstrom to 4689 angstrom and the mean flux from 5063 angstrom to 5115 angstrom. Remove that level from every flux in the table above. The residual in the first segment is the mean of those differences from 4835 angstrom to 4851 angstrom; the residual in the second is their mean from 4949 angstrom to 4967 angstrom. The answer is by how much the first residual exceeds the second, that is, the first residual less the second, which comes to -0.07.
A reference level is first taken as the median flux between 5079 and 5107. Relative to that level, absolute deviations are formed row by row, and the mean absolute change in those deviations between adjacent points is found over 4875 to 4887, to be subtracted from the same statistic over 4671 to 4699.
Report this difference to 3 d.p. 0.029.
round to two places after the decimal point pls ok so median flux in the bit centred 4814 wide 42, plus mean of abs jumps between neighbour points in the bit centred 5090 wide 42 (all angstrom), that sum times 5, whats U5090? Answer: 3.87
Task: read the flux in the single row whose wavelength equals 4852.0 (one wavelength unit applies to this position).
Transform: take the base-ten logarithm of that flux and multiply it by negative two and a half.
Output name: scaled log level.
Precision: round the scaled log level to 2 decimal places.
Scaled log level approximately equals 0.38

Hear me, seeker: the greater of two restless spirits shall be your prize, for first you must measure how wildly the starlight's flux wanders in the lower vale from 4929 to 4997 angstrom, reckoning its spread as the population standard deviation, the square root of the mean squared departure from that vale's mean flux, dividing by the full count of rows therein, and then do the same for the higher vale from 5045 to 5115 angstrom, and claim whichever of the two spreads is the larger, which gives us 0.055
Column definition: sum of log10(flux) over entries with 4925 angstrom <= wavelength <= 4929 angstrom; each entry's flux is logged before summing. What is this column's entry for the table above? -0.29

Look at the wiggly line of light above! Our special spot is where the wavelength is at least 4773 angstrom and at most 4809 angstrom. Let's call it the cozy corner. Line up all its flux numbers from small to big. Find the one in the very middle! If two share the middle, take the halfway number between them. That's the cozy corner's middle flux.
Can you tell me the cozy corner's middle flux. 0.72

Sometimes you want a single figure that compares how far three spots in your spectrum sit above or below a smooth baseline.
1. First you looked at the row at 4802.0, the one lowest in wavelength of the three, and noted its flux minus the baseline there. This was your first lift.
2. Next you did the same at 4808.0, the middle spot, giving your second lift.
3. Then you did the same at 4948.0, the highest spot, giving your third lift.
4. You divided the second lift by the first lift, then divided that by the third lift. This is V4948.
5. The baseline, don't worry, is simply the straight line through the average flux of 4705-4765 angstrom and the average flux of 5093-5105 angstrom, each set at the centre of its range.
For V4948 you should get 10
